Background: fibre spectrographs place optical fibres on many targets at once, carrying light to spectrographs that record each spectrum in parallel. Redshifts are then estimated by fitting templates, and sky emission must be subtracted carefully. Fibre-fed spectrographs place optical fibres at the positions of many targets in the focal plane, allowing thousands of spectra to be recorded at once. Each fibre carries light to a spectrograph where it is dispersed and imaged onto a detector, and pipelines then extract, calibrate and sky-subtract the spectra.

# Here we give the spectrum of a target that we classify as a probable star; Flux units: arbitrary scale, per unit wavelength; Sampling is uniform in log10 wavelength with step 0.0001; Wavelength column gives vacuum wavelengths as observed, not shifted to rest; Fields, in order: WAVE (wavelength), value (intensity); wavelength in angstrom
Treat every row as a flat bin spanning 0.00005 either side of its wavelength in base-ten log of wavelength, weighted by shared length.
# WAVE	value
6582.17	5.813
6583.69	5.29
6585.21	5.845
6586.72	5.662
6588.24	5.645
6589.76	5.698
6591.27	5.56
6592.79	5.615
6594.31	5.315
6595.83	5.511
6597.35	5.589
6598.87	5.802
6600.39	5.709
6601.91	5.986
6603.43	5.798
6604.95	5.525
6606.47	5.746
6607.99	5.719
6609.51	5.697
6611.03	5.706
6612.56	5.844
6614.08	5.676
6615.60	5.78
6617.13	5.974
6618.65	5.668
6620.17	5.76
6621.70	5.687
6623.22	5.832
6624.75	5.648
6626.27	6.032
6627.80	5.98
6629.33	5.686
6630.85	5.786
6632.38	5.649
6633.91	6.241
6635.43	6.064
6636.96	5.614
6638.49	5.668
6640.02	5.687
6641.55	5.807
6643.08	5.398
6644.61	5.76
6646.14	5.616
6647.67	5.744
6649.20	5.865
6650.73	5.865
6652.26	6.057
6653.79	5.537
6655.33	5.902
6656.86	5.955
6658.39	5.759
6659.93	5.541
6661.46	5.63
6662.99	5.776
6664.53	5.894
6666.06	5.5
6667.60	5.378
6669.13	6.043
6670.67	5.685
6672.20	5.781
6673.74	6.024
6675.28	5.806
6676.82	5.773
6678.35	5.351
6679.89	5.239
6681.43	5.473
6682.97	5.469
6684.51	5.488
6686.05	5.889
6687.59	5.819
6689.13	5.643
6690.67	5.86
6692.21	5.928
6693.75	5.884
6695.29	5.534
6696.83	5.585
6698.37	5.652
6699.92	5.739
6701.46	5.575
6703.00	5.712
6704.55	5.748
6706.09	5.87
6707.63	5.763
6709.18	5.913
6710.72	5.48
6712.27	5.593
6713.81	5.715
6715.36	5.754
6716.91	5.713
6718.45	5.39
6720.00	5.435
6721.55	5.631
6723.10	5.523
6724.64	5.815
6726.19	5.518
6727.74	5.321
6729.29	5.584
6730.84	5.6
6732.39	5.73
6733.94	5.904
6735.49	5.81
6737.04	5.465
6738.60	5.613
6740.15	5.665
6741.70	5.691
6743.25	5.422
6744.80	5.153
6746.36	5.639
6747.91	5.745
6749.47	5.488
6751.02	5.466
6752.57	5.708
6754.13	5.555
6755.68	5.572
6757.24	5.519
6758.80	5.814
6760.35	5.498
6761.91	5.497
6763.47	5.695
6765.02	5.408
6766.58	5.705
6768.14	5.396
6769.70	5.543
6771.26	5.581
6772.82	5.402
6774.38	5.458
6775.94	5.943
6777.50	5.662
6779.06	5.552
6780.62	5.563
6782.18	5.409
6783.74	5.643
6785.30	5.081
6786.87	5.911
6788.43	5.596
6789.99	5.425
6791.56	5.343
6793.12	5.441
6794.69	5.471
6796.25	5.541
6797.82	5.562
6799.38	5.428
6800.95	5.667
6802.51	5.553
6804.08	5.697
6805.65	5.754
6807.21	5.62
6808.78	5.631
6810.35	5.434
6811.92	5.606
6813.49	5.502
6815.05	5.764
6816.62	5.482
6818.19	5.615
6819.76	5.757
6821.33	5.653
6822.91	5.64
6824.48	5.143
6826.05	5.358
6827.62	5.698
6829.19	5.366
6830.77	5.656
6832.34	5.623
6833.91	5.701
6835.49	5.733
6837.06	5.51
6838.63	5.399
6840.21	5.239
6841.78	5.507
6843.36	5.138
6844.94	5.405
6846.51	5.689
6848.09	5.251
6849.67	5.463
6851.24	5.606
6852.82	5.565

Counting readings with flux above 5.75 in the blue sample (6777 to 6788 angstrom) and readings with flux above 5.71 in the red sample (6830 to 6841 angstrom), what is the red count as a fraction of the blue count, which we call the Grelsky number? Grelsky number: 1.0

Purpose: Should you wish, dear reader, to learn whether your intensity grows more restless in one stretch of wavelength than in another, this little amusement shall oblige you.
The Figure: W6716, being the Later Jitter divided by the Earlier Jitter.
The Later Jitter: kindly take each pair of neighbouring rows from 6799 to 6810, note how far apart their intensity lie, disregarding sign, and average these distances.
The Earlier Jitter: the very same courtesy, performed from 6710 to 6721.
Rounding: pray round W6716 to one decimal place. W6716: 1.0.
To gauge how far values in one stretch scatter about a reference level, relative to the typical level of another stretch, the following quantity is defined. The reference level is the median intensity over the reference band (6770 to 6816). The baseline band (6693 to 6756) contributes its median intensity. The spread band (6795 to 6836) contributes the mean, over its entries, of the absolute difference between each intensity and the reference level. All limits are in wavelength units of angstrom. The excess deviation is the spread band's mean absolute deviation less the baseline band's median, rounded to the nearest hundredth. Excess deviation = -5.51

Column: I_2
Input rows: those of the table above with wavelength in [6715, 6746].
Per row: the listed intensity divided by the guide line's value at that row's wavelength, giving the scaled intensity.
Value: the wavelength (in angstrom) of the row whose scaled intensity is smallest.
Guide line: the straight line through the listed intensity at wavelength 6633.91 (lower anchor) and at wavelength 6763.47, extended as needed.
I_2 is 6744.80 angstrom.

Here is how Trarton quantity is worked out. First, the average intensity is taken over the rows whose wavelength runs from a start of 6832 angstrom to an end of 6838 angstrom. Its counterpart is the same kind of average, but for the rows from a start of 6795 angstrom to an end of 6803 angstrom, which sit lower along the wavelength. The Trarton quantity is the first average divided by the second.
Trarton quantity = 1.02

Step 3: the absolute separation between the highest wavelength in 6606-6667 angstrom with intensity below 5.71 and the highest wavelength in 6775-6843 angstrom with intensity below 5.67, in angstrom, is 175.7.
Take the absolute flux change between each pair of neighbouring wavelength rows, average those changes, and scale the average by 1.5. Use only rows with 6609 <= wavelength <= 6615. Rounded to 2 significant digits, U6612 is 0.16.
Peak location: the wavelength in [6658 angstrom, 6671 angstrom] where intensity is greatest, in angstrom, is 6669.13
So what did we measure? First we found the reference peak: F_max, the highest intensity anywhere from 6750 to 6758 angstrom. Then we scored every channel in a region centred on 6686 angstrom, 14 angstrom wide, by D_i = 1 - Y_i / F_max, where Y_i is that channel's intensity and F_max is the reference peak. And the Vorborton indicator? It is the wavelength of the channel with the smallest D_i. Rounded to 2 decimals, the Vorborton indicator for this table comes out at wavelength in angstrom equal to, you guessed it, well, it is 6692.21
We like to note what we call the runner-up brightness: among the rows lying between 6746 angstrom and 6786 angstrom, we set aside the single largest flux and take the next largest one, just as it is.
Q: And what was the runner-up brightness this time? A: 5.814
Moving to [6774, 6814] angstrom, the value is 5.911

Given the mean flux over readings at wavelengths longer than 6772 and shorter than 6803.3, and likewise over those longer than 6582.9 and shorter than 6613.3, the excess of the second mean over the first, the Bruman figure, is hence 0.13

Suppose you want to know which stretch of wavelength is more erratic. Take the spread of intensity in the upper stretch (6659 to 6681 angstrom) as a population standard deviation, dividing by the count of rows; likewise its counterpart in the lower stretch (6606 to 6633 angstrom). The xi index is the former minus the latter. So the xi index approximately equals 0.12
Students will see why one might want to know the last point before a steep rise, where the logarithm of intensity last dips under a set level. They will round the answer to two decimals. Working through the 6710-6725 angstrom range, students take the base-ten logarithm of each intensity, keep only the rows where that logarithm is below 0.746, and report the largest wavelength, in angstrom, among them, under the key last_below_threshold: 6723.10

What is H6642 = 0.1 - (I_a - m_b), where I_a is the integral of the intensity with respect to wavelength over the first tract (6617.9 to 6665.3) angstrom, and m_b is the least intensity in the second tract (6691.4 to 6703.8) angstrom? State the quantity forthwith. -268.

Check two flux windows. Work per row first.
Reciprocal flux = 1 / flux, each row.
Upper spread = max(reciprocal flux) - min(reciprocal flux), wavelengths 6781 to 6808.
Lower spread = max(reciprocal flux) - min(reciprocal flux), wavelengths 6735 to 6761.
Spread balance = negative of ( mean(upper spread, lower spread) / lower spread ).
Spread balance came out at -1.1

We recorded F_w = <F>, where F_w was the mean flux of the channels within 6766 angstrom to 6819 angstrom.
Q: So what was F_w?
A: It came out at 5.56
